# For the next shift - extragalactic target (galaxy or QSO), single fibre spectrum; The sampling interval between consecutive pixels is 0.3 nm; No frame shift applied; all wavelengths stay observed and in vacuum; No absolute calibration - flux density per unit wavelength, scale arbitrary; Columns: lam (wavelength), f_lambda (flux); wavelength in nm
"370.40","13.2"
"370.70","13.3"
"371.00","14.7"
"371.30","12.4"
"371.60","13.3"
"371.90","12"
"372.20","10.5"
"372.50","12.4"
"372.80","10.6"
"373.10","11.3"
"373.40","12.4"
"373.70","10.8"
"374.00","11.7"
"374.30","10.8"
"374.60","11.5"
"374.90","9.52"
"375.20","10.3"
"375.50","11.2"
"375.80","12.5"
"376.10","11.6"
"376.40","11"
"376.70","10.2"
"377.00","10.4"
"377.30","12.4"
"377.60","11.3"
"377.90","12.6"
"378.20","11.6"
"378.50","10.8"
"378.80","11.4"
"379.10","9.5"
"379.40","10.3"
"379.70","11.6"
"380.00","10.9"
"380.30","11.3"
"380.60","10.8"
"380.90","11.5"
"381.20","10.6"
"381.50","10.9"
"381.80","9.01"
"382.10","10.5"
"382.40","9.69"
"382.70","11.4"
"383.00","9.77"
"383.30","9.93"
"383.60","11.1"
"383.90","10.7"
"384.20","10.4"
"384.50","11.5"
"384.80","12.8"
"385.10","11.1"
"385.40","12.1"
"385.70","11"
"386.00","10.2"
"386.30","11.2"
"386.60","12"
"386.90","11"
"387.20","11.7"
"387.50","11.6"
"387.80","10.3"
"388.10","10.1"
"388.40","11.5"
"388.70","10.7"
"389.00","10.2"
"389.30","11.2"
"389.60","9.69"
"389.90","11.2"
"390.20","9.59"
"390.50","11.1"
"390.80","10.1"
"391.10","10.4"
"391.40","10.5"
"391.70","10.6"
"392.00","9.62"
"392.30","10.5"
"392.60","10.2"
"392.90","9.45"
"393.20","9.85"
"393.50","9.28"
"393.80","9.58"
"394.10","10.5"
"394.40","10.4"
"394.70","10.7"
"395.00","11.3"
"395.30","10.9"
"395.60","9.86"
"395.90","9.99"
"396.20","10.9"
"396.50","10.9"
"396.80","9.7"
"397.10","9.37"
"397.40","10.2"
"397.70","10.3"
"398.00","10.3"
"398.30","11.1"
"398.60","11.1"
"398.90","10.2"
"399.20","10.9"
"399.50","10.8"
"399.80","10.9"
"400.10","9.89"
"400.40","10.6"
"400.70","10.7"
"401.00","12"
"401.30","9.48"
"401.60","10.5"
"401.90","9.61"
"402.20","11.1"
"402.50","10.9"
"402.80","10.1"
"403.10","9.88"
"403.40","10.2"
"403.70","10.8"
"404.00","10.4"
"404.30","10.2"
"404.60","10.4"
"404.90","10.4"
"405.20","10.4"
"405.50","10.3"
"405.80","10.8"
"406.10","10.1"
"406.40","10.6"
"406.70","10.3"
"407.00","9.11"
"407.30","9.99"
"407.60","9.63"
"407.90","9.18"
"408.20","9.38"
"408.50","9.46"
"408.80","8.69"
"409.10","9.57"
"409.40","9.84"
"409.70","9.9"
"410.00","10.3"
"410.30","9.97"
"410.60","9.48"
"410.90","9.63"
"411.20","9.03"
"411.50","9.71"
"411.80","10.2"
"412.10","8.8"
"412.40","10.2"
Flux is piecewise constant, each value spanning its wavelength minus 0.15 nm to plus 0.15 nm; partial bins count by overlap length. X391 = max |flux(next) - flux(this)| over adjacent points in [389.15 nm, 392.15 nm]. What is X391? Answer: 1.6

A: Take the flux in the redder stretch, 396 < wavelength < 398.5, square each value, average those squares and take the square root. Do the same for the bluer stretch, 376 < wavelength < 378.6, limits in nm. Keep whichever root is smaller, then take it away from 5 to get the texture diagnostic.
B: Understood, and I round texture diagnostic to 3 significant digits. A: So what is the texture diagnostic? -5.36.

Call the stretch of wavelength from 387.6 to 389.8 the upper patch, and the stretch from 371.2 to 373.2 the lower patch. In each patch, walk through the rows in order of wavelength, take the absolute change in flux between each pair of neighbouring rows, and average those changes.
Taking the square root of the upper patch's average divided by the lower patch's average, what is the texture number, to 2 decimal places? 0.82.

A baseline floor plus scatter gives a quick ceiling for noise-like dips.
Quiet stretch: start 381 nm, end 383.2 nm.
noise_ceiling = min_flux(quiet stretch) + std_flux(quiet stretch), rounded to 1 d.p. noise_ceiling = 9.8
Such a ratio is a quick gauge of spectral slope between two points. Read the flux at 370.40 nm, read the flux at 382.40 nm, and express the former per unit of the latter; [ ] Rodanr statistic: 1.36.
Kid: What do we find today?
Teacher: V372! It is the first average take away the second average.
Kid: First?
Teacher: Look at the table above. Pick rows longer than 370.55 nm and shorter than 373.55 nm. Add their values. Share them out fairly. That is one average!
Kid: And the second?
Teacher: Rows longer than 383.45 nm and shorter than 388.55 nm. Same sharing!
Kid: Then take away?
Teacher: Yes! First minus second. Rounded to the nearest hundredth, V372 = 1.10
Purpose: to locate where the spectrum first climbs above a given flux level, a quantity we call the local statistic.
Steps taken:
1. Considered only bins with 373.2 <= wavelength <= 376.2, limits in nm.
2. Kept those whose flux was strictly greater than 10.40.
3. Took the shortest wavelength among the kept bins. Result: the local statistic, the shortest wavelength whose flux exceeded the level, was 373.40 nm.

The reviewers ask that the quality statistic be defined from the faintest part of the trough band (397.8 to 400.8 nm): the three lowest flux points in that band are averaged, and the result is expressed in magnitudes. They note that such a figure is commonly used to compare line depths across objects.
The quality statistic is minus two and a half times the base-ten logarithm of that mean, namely -2.51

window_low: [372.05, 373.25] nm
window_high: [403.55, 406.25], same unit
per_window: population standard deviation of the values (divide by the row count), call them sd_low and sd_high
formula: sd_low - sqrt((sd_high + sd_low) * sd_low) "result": -0.11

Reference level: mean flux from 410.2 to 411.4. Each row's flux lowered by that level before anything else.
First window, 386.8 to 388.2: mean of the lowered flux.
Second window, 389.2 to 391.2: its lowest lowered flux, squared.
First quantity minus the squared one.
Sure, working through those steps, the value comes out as 1.4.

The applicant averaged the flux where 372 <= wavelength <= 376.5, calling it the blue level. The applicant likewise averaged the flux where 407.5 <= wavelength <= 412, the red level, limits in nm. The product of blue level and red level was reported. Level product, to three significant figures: 108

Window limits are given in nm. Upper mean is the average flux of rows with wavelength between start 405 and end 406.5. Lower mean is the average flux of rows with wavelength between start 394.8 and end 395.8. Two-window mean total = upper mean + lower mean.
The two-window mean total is 21.1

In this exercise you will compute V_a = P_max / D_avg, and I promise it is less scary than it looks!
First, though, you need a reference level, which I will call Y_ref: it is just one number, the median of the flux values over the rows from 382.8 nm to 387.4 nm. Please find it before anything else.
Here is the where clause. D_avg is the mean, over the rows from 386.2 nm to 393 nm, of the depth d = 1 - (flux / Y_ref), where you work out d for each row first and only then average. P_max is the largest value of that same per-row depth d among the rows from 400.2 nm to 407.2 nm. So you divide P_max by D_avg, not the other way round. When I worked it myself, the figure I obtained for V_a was 4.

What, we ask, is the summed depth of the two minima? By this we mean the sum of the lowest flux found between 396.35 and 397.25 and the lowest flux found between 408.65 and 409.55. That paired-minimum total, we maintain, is 18.1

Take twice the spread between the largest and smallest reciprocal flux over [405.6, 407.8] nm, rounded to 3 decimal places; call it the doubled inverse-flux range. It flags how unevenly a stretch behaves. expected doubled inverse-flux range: 0.034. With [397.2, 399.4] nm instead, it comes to 0.016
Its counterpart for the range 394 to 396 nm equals 0.026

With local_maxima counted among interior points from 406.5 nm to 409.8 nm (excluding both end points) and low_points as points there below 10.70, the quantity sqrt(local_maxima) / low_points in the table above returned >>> 0.13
